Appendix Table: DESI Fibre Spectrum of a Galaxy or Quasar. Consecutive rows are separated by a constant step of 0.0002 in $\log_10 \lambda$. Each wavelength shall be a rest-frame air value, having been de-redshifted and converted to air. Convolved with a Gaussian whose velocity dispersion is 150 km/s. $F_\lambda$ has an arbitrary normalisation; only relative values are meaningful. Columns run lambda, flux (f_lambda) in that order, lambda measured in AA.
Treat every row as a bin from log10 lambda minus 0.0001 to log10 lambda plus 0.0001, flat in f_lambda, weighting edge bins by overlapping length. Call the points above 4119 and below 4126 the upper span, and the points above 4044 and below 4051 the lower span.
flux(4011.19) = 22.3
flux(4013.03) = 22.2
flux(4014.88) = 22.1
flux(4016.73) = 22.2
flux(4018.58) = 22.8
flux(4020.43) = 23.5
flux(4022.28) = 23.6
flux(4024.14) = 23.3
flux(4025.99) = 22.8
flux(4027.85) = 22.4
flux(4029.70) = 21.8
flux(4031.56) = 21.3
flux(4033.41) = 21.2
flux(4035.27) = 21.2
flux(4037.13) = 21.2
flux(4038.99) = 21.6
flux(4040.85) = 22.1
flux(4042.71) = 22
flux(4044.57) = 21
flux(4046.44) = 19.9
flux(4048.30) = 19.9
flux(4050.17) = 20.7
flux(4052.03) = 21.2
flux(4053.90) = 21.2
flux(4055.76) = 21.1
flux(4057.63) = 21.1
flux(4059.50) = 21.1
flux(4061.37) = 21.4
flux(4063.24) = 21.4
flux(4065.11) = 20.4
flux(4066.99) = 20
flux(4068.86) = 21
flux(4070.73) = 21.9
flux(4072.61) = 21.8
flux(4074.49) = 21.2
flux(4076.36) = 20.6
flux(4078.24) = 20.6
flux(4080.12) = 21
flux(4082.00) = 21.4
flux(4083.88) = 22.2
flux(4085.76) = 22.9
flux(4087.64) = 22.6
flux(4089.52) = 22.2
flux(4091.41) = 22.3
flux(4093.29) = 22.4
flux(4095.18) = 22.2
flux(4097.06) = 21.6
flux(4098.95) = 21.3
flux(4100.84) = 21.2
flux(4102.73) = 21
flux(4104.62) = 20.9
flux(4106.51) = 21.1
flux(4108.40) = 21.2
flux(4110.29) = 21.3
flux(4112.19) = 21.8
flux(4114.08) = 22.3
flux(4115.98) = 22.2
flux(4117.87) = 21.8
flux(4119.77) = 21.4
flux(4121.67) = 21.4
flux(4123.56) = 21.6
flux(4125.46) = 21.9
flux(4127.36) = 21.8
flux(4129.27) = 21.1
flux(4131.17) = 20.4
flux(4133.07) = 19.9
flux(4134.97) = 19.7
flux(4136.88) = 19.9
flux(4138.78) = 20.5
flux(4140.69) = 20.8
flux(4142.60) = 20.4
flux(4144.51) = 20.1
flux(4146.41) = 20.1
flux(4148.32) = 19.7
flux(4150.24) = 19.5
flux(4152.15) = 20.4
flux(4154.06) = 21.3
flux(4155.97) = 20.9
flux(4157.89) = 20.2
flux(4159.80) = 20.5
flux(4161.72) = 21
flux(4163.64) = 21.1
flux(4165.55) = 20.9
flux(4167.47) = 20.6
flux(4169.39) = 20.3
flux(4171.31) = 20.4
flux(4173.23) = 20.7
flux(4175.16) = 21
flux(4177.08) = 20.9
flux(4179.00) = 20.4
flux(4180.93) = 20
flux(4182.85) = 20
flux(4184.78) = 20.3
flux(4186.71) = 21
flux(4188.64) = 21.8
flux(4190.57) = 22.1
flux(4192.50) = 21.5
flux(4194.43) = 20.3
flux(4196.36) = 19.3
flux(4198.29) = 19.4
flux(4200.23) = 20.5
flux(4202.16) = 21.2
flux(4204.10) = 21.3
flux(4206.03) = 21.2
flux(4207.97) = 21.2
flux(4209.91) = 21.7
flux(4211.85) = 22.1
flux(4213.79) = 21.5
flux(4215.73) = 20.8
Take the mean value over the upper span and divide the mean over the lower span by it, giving 0.94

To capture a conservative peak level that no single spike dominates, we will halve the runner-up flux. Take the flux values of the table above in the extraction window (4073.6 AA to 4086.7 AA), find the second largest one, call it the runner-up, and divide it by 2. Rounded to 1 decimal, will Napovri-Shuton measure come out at 11.1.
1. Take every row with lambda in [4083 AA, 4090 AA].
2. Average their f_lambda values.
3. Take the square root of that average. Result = 4.74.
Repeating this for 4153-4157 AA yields 4.59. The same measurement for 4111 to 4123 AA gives 4.67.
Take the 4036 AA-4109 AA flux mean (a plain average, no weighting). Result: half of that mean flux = 10.7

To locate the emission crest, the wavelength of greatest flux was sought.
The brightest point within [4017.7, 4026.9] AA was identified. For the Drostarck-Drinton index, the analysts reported 4022.28 AA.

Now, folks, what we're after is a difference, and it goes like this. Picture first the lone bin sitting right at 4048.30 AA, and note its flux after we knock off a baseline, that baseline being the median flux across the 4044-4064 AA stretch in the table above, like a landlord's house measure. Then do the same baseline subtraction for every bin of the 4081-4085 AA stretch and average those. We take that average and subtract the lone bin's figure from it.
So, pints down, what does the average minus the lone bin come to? 1.9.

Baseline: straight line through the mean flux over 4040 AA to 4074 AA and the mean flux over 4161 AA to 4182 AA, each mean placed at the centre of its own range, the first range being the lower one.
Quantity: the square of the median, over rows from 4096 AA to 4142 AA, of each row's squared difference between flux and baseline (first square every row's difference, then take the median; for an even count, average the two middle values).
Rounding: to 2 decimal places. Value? 0.10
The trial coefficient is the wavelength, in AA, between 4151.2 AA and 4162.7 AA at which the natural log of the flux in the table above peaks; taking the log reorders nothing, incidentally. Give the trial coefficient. 4154.06 AA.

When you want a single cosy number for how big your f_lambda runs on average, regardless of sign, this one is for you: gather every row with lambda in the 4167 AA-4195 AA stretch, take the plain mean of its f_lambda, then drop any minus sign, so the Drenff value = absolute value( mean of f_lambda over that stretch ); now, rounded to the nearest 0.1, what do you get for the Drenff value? 20.8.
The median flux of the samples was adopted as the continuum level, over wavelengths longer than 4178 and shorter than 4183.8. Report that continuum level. 20.0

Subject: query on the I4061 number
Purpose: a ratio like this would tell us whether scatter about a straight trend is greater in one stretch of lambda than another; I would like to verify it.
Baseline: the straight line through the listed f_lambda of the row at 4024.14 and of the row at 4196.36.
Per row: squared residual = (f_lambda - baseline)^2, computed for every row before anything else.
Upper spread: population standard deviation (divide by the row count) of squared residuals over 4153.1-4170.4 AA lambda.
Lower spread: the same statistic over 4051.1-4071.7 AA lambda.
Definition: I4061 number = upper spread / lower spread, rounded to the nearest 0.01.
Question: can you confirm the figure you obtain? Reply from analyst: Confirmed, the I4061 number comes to 0.29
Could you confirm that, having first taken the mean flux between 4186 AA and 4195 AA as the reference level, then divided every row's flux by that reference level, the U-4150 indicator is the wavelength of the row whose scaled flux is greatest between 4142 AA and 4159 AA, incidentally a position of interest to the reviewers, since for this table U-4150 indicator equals 4154.06 AA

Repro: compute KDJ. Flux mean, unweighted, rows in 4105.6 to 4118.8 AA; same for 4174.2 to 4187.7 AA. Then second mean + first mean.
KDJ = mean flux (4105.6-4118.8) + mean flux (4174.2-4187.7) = 42.2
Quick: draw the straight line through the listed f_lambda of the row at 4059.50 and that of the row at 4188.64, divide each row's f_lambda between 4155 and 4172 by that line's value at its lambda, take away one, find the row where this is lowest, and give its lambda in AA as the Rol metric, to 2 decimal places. 4157.89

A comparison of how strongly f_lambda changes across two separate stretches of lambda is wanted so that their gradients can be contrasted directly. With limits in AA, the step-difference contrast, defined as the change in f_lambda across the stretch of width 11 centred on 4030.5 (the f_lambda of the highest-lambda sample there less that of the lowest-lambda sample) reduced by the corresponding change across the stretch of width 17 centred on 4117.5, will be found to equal -2.2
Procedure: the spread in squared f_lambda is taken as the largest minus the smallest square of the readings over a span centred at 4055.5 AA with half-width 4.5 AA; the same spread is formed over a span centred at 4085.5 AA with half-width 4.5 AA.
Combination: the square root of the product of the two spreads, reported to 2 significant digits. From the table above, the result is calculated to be 17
